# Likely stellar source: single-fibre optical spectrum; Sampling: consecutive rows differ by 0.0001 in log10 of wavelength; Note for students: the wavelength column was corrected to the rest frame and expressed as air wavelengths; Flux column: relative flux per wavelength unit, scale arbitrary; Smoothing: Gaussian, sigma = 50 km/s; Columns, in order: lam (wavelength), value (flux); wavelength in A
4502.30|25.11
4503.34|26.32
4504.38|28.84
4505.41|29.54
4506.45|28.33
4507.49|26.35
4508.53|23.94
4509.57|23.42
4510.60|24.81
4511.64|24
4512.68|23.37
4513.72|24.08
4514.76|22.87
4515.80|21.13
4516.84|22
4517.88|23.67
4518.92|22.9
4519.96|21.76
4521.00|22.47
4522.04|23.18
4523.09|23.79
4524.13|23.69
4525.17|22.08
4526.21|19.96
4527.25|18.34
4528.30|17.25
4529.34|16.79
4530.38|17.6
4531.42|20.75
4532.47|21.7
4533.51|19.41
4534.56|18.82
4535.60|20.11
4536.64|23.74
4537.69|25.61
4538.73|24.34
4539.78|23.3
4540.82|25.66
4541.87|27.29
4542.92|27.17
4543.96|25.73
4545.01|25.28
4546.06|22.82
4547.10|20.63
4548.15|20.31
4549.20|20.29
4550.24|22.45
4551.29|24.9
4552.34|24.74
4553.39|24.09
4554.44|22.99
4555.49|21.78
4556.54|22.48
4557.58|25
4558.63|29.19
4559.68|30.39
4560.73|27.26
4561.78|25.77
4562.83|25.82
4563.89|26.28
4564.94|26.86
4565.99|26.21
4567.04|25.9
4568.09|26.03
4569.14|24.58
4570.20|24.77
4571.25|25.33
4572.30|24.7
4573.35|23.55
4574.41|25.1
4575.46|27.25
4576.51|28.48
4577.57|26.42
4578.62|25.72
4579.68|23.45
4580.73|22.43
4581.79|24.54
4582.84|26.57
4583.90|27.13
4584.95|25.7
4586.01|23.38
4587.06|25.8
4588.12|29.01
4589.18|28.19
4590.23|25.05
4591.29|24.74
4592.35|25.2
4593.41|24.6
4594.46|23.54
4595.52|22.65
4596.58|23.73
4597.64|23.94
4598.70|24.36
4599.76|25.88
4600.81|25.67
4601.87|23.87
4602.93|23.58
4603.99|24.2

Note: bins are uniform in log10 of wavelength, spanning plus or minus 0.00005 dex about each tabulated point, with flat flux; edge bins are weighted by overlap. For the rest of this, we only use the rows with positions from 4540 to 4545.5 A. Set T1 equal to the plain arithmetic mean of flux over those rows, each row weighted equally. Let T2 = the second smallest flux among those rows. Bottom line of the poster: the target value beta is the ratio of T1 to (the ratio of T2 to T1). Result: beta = 26.8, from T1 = 26.2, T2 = 25.66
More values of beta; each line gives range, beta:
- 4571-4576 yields 25.7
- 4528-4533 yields 20.5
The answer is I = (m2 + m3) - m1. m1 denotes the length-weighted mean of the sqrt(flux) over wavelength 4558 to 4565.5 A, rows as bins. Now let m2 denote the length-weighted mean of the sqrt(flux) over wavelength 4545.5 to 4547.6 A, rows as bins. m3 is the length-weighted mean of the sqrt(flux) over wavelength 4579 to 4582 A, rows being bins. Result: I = 4.3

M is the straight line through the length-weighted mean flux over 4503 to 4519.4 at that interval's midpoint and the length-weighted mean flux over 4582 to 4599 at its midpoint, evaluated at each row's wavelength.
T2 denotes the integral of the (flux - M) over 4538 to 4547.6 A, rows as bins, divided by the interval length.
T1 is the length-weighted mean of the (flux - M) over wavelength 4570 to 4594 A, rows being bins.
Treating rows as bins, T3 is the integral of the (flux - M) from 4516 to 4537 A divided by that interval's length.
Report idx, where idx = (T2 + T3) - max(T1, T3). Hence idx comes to -4.4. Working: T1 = 0.4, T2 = -0.2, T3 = -3.8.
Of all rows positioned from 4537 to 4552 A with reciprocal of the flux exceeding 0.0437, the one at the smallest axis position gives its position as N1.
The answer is 4546.06 A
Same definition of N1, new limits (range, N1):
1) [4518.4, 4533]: 4519.96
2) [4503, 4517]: 4514.76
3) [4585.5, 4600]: 4595.52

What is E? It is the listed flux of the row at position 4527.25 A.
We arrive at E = 18.34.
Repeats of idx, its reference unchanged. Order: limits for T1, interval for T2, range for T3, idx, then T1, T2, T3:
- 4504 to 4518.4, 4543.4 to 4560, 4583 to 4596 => -1.1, 0.0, -1.1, 0.2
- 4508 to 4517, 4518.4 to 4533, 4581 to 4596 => -3.9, -1.4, -3.9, 0.2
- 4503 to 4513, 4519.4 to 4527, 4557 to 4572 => -2.5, 1.2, -2.5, 1.3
